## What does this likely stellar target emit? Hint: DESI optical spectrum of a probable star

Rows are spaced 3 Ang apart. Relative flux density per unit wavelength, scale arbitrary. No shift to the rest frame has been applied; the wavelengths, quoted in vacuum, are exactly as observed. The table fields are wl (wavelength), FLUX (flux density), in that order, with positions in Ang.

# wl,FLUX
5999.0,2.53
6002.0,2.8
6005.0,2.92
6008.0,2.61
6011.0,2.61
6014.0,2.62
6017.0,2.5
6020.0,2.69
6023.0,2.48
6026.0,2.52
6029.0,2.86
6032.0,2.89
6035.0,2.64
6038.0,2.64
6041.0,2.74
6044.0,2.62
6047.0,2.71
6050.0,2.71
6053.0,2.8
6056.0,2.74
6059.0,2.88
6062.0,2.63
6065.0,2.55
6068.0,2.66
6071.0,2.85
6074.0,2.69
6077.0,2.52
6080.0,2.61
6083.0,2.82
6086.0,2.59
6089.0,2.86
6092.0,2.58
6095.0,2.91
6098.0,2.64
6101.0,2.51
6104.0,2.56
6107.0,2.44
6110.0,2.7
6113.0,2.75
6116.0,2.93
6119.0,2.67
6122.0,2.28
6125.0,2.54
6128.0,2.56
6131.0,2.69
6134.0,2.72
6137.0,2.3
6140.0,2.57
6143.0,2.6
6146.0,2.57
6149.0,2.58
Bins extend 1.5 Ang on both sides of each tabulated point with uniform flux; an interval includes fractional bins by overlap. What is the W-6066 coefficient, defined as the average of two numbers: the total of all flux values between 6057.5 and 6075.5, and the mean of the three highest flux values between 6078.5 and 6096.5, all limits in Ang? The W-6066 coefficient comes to 9.56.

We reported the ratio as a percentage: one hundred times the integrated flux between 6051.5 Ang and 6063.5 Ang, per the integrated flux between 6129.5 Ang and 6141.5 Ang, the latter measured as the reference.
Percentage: 107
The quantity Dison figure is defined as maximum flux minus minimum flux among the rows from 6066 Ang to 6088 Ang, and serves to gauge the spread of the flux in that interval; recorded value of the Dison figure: 0.33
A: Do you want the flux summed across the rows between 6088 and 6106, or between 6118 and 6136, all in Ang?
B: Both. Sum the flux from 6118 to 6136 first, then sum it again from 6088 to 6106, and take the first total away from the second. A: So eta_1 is 0.60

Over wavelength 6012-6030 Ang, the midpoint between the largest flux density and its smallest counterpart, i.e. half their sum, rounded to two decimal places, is 2.67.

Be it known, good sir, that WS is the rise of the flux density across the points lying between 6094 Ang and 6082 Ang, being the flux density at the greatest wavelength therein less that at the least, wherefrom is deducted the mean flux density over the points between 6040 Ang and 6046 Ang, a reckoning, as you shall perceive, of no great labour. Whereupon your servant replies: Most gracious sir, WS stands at -2.92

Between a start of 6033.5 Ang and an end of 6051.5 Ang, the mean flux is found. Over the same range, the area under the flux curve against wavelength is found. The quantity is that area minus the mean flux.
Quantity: 46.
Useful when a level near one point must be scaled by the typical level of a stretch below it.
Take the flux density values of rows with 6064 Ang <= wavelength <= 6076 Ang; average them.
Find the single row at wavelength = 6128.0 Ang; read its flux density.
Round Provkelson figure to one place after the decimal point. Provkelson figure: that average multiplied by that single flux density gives 6.9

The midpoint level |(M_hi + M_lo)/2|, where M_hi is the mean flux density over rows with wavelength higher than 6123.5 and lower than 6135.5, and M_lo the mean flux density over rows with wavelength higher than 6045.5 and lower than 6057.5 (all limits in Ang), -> 2.68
